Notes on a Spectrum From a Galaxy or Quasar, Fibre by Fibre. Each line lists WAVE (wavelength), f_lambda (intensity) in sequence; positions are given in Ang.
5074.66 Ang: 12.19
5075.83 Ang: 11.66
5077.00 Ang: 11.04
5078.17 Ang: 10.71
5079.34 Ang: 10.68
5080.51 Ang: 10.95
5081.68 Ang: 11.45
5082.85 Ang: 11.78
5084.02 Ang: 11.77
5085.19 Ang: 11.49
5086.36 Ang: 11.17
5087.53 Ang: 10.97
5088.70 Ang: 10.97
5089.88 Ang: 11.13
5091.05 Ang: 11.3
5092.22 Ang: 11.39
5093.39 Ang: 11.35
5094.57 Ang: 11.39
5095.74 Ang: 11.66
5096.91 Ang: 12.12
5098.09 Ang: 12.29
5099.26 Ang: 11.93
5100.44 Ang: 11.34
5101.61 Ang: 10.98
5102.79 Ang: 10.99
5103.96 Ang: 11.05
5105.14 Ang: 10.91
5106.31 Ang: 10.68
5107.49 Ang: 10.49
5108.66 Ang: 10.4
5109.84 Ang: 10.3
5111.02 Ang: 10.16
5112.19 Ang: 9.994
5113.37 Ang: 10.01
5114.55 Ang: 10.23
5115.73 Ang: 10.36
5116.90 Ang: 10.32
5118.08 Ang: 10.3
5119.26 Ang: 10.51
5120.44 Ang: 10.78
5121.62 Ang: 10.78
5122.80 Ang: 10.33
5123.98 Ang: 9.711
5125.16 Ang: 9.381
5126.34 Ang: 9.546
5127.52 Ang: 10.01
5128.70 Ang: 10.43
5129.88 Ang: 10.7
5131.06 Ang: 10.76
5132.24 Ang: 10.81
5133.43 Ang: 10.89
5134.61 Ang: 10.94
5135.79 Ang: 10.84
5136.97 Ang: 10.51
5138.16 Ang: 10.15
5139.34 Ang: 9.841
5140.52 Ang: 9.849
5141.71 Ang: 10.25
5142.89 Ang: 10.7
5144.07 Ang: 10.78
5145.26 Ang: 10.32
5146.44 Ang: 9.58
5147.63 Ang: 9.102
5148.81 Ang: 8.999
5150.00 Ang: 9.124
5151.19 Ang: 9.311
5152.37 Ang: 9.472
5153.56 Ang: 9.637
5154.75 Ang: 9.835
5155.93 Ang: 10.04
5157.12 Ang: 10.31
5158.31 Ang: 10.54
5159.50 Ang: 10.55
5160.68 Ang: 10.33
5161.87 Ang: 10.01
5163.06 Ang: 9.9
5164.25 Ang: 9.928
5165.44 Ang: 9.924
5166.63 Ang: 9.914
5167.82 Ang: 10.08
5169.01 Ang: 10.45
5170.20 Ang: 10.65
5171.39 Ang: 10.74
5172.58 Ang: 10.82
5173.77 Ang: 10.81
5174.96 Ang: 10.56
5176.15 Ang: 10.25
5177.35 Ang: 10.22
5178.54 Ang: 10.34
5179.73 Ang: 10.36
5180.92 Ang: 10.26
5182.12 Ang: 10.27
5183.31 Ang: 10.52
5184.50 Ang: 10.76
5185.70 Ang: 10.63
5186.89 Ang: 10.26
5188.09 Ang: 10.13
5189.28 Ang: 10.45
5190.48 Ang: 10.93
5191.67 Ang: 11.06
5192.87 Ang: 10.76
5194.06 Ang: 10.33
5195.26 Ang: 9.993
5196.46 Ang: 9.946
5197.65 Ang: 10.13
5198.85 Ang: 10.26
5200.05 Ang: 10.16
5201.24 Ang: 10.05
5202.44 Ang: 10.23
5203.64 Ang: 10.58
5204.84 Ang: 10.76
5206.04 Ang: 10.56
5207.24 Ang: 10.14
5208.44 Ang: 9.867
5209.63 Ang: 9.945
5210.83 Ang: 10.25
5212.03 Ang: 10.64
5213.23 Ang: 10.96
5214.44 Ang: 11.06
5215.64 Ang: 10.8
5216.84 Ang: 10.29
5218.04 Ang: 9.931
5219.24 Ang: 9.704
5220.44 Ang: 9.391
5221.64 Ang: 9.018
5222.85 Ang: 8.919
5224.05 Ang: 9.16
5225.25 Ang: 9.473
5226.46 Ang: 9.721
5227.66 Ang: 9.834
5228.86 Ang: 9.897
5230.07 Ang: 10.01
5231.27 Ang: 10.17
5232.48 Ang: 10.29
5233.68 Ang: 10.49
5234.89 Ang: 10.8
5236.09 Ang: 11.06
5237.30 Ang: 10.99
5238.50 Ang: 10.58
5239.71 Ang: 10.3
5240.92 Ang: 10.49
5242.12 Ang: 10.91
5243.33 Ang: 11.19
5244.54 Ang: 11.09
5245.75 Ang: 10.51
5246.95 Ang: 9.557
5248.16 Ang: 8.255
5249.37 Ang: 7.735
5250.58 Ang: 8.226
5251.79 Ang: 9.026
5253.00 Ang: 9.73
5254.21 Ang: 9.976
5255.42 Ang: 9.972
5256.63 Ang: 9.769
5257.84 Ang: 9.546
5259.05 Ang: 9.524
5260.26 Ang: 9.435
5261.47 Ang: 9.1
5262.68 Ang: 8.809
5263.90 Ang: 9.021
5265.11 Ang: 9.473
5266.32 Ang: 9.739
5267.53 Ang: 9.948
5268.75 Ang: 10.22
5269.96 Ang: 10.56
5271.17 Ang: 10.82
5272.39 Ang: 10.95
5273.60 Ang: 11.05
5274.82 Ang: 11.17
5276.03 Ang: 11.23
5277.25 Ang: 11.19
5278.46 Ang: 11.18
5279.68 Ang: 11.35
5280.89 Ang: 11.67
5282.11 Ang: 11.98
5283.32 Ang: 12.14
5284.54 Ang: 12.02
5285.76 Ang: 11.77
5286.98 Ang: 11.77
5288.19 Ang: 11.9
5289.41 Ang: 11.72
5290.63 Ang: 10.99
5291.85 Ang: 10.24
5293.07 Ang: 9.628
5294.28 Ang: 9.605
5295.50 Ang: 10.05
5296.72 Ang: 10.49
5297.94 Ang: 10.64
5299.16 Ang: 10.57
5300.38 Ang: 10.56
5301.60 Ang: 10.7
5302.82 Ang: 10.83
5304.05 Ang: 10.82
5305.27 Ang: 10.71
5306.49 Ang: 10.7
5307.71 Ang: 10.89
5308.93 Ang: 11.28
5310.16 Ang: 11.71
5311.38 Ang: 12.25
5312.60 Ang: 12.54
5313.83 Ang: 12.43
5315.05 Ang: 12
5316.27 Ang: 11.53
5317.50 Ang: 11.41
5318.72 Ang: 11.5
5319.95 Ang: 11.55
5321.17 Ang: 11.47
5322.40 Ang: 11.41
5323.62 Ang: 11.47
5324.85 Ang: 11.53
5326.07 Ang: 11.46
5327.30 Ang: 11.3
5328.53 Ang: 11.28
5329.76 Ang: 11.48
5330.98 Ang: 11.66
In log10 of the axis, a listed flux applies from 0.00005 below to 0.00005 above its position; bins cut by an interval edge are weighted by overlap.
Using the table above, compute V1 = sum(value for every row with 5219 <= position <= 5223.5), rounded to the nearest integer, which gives 37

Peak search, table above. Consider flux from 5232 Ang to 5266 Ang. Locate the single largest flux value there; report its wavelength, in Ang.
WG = 5243.33 Ang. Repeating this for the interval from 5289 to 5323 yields 5312.60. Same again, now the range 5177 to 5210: 5191.67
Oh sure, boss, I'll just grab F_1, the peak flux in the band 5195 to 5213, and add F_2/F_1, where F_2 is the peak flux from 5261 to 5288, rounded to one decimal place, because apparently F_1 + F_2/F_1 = 11.9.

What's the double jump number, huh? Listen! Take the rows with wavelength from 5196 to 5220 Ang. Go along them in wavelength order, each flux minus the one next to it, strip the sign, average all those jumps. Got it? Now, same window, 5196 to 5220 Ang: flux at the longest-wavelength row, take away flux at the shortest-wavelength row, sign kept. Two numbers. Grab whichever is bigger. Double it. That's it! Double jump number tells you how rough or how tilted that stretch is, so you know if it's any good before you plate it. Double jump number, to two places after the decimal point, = 0.49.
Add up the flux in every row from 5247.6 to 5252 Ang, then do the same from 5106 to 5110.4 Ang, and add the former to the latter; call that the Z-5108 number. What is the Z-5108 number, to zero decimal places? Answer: 75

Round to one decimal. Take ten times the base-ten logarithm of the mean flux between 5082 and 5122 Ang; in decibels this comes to 10.4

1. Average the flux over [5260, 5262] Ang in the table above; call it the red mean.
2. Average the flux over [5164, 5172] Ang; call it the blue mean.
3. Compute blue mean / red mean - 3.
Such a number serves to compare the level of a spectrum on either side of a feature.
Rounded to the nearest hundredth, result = -1.89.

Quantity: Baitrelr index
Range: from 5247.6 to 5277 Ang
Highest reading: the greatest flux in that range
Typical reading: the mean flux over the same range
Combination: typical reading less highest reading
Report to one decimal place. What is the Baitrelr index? -1.5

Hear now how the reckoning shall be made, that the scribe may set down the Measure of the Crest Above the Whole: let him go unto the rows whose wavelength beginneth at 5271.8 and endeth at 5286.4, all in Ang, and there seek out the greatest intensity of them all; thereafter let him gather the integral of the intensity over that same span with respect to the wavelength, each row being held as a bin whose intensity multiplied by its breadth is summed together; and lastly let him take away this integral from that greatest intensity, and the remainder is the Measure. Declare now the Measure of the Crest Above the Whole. -155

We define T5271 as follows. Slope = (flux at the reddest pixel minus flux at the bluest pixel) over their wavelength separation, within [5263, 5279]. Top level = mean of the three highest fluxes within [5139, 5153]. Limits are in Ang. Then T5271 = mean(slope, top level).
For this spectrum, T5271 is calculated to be 5.37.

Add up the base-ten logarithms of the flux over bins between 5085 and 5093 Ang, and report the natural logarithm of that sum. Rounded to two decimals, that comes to 1.99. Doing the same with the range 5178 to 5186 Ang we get 1.96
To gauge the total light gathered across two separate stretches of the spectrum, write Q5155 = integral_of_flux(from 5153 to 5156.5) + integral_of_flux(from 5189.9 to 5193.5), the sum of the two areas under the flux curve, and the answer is 74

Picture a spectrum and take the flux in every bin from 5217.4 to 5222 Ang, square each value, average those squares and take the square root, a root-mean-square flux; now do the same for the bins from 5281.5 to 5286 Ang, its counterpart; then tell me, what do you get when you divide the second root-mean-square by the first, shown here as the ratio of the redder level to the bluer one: 1.3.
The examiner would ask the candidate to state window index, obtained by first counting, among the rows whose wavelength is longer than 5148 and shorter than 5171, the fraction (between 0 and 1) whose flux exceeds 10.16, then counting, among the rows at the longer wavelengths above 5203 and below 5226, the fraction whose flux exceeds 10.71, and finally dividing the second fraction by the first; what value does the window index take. 0.7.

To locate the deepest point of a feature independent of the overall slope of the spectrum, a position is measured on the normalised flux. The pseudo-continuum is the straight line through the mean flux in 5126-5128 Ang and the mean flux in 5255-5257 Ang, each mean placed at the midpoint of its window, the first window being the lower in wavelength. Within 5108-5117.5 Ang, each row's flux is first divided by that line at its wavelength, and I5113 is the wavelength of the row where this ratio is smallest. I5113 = 5112.19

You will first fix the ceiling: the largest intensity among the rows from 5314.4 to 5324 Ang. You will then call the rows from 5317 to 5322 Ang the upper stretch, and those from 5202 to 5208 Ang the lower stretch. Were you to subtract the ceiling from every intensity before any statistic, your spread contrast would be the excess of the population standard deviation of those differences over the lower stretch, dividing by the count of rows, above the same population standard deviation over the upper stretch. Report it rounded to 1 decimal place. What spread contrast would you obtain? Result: 0.2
